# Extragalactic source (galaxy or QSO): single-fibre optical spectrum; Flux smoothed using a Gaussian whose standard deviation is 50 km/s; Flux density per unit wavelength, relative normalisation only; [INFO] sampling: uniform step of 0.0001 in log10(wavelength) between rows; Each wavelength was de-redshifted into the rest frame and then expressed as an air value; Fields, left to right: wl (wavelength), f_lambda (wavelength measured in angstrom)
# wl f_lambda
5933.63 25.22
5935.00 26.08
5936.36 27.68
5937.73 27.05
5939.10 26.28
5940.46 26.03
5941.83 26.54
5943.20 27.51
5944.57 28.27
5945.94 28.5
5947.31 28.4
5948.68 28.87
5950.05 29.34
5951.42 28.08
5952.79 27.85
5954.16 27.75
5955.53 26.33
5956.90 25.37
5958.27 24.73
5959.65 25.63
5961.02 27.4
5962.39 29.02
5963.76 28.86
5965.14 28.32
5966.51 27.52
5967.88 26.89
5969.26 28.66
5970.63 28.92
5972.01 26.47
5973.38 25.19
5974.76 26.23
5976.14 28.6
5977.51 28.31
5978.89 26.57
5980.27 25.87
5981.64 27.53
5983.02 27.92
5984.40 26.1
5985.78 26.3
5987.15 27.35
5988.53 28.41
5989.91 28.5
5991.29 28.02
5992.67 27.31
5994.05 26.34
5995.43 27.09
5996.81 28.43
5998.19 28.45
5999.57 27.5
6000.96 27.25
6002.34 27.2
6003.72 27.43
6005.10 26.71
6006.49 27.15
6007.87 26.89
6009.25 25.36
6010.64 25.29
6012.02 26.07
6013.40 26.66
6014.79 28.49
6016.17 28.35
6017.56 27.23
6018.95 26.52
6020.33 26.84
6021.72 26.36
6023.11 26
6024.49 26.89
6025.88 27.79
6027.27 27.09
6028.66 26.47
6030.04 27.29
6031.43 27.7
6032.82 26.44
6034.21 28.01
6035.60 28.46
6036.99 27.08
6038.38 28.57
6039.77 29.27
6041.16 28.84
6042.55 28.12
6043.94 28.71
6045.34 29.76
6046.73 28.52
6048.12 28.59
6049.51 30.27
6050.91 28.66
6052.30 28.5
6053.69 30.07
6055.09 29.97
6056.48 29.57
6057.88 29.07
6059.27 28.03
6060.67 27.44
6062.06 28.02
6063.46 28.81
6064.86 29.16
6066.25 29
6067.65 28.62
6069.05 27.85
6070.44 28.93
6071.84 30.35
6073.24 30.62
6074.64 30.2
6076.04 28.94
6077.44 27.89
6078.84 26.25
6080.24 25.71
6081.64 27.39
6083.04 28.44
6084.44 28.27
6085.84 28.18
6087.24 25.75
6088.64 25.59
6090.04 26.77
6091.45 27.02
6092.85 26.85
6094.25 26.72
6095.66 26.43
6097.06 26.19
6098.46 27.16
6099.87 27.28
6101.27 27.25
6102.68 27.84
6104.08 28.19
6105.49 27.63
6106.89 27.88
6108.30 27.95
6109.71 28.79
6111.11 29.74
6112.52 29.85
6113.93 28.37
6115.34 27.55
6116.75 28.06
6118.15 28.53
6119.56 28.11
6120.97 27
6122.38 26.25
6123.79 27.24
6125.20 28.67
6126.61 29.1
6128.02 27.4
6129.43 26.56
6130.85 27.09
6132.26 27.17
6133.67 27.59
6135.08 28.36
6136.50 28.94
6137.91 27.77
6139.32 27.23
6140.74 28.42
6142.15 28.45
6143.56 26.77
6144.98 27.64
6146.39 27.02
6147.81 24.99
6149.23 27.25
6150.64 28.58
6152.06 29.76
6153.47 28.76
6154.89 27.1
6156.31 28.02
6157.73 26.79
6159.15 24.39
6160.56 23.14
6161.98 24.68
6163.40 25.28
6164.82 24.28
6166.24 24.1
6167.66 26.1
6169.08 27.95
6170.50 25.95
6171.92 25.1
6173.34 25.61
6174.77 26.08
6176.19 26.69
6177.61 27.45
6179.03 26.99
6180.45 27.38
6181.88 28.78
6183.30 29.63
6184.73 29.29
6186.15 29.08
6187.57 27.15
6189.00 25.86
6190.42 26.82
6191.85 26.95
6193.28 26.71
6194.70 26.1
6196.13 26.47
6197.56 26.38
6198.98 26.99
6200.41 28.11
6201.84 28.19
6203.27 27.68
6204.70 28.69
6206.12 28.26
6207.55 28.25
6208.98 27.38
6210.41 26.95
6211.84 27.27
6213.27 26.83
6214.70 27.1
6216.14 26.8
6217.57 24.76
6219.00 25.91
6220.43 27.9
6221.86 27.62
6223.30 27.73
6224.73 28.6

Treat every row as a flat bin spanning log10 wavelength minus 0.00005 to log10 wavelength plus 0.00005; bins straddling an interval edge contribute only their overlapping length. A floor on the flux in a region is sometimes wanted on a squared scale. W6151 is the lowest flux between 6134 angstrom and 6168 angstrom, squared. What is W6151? 535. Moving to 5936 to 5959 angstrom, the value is 612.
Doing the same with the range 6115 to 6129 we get 689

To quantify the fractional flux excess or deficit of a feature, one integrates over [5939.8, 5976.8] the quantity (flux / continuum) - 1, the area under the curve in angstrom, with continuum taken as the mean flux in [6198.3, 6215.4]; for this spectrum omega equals -0.25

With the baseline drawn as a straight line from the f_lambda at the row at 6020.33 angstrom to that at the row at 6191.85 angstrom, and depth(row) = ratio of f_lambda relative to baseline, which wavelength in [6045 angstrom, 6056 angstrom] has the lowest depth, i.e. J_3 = 6052.30 angstrom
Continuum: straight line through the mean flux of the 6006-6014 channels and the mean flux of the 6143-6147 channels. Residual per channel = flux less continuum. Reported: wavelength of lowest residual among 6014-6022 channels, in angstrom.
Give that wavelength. 6021.72 angstrom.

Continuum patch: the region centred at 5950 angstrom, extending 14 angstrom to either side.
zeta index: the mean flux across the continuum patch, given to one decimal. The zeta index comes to 27.4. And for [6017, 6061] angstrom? 28.1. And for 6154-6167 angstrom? 25.3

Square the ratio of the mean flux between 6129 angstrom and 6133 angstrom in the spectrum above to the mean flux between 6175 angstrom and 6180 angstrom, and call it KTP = 0.99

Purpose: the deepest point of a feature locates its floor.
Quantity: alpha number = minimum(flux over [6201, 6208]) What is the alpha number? 27.68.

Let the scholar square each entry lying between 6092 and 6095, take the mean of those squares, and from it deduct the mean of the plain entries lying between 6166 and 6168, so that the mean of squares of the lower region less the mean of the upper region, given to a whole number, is 692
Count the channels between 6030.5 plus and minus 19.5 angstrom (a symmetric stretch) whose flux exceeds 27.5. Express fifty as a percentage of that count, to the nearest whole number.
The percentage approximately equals 333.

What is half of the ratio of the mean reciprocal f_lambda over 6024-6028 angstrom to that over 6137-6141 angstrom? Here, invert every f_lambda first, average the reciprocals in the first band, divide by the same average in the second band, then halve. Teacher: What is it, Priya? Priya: 0.51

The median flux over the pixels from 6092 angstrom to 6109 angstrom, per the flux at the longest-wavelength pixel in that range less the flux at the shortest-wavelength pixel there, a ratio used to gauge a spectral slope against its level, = 25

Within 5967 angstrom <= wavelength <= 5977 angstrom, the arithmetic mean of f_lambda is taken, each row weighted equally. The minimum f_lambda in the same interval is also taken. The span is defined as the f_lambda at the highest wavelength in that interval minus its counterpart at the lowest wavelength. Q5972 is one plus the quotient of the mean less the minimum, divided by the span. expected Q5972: 2.2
